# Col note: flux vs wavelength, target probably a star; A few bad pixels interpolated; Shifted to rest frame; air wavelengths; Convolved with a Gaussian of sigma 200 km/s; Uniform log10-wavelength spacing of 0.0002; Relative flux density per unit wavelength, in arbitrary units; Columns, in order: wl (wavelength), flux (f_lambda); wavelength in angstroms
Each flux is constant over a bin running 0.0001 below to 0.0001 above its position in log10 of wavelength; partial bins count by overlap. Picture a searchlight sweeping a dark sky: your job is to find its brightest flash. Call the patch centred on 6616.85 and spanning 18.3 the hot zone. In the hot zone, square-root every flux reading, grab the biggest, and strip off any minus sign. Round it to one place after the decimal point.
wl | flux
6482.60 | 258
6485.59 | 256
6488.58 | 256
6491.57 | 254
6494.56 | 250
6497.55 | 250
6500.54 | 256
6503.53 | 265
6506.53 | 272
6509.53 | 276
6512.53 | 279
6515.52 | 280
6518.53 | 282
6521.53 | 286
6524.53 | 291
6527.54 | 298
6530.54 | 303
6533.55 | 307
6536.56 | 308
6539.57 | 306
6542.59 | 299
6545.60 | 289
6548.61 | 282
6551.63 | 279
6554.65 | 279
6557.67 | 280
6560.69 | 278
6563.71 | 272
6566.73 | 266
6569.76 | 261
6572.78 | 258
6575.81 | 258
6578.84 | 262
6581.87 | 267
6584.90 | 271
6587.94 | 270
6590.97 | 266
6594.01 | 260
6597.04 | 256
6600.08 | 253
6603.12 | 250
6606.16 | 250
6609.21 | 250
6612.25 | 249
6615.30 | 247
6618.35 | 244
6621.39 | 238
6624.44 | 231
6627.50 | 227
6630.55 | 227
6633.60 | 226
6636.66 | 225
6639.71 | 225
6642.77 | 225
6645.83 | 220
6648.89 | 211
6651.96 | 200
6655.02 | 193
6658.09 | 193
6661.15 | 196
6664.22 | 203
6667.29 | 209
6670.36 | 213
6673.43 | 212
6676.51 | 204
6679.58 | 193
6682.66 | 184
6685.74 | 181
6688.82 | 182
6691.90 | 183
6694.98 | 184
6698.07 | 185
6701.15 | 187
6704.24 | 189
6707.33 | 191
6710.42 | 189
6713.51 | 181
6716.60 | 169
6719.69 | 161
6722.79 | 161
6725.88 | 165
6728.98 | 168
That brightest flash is 15.8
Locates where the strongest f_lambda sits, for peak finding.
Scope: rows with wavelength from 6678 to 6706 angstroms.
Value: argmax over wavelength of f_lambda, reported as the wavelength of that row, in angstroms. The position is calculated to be 6679.58 angstroms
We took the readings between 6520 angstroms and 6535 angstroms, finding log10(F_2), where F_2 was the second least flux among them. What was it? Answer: 2.46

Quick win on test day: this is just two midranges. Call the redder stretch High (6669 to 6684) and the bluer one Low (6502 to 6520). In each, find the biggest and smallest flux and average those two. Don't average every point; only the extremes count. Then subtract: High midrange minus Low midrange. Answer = -75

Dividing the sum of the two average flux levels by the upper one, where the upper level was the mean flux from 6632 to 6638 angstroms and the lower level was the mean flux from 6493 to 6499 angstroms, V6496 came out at 2.1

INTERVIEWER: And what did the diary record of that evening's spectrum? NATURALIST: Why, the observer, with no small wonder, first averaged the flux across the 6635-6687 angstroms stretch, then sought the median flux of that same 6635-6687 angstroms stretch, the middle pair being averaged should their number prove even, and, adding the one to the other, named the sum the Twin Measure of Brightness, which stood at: 409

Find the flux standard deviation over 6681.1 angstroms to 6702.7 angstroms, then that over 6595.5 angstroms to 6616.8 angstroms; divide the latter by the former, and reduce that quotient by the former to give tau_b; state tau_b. 0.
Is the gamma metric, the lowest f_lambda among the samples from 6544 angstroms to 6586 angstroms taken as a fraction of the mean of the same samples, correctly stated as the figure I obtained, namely 0.950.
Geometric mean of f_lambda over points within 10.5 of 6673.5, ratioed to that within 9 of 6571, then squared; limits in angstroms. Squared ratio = 0.59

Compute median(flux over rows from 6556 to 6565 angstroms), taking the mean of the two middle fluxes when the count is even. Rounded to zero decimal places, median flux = 278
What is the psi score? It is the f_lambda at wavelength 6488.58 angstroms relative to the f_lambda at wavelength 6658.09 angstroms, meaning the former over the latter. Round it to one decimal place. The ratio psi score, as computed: 1.3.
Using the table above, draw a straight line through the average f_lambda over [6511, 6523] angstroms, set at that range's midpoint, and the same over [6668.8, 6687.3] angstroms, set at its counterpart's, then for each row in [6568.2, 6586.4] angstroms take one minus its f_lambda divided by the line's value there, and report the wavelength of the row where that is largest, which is 6572.78 angstroms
